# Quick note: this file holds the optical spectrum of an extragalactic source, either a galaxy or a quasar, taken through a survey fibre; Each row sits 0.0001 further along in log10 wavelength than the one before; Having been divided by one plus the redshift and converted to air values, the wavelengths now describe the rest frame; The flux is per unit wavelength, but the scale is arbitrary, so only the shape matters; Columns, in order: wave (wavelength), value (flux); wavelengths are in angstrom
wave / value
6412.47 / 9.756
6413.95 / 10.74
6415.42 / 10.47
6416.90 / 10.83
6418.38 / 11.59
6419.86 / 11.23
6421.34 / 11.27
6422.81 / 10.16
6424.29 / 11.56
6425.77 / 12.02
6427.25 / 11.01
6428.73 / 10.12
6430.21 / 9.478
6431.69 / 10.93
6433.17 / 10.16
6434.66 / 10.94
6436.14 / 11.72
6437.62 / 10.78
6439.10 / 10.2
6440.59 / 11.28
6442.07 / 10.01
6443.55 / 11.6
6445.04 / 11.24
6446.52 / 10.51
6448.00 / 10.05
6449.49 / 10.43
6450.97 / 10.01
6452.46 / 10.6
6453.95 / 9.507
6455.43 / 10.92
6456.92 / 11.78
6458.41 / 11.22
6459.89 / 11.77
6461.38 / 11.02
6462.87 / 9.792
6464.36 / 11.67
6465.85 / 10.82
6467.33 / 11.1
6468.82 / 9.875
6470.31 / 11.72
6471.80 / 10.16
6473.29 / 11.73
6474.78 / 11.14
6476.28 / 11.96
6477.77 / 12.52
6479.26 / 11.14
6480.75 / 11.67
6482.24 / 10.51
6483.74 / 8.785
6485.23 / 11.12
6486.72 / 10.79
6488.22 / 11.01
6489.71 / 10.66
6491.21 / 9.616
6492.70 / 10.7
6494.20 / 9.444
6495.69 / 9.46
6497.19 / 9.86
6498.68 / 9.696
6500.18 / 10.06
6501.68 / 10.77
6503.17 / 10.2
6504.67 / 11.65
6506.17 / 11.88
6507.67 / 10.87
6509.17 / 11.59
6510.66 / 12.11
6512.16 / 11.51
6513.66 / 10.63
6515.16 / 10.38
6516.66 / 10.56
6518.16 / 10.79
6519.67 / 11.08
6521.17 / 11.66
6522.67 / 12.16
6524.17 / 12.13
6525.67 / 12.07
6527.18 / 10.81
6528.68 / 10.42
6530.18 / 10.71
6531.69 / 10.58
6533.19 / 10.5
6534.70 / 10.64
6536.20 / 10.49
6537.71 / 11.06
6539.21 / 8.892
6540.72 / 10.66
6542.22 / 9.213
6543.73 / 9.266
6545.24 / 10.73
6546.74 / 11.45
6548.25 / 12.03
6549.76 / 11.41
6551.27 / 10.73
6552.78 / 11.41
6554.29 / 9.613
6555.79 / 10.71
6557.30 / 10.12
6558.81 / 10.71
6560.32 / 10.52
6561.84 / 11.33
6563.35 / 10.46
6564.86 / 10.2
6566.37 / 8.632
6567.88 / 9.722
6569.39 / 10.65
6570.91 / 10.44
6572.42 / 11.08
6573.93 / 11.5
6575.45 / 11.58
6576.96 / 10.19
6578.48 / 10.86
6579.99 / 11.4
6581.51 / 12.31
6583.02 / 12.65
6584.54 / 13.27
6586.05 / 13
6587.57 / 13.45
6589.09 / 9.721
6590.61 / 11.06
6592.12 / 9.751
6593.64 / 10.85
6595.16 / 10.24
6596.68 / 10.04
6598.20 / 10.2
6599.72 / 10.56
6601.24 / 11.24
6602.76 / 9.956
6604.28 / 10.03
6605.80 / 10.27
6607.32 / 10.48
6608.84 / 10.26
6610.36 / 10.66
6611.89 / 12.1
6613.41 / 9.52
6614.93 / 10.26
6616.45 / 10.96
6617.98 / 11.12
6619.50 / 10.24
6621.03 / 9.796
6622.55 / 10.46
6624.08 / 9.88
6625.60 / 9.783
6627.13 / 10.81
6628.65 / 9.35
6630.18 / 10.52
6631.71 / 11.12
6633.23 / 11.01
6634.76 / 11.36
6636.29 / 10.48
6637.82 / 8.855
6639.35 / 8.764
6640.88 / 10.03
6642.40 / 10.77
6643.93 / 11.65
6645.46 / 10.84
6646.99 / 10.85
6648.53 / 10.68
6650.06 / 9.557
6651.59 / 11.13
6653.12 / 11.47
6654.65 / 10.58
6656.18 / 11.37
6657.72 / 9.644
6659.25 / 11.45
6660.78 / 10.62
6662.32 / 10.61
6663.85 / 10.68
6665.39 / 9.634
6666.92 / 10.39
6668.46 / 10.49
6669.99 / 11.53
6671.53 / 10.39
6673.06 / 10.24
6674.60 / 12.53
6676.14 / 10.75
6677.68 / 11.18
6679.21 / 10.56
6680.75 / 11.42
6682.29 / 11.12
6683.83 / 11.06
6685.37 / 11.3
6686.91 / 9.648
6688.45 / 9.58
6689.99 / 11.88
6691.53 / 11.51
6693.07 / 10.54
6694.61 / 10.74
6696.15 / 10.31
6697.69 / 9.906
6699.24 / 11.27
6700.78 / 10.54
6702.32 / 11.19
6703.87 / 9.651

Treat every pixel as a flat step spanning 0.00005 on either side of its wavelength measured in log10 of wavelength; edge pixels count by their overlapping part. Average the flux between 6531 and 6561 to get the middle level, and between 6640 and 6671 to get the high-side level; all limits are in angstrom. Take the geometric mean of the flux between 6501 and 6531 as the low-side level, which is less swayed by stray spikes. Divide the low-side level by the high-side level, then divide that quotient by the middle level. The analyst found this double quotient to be 0.0992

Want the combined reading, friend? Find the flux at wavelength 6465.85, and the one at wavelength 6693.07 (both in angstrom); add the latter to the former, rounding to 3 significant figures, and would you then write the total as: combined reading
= 21.4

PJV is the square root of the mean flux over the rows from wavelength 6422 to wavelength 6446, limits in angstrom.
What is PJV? 3.29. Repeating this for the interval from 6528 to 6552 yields 3.25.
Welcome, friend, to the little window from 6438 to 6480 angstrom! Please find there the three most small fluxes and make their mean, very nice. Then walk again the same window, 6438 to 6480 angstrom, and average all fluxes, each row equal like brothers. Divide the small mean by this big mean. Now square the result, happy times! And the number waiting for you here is 0.793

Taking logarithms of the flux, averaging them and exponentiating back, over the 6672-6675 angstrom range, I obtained 11.3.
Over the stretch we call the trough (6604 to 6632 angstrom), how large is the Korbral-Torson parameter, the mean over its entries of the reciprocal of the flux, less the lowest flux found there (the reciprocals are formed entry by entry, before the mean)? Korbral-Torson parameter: -9.3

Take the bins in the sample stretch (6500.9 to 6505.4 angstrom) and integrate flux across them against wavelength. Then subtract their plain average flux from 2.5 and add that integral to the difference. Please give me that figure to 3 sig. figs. 40.5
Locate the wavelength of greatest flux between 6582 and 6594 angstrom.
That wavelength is 6587.57 angstrom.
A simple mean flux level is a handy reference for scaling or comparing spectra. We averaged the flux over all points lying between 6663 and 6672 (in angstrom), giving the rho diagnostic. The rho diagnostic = 10.5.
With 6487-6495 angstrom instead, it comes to 10.3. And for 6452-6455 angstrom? 10.1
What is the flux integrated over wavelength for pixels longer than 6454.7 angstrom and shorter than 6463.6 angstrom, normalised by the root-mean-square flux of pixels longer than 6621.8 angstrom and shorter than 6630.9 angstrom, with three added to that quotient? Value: 12.7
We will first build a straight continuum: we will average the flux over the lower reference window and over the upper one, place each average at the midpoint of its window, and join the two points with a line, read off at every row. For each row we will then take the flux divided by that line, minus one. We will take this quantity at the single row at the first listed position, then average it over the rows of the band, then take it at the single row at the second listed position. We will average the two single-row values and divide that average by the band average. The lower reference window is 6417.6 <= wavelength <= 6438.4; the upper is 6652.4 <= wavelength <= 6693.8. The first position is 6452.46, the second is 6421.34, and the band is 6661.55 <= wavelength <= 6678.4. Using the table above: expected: -0.2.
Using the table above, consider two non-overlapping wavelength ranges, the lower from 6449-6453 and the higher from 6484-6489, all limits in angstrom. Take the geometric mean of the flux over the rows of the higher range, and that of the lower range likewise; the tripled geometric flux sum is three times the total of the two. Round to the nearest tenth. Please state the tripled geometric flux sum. 63.9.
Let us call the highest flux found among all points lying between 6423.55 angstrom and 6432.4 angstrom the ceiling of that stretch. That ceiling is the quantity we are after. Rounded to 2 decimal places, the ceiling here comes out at 12.02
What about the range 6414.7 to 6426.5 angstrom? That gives 12.02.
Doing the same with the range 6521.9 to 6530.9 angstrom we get 12.16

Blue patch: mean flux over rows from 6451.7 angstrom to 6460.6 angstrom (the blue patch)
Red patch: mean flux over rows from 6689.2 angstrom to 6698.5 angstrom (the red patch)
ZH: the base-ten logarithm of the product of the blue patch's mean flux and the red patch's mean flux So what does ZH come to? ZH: 2.07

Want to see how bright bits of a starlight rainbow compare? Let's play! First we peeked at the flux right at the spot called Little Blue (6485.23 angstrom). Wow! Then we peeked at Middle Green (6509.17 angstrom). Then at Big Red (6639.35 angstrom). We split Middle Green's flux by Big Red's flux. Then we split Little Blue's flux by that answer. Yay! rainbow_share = 8.4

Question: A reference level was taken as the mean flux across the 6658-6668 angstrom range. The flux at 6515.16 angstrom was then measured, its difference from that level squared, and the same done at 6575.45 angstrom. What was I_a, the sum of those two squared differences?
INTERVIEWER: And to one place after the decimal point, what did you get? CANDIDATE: 1.1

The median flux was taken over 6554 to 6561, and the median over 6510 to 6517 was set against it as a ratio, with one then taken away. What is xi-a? 0.01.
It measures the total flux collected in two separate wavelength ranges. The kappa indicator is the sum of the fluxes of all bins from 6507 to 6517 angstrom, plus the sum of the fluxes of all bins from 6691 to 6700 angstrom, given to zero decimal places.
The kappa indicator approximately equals 142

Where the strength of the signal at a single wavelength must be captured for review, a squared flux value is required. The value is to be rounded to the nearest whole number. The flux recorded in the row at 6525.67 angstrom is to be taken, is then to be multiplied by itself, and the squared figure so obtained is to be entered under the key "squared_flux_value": 146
